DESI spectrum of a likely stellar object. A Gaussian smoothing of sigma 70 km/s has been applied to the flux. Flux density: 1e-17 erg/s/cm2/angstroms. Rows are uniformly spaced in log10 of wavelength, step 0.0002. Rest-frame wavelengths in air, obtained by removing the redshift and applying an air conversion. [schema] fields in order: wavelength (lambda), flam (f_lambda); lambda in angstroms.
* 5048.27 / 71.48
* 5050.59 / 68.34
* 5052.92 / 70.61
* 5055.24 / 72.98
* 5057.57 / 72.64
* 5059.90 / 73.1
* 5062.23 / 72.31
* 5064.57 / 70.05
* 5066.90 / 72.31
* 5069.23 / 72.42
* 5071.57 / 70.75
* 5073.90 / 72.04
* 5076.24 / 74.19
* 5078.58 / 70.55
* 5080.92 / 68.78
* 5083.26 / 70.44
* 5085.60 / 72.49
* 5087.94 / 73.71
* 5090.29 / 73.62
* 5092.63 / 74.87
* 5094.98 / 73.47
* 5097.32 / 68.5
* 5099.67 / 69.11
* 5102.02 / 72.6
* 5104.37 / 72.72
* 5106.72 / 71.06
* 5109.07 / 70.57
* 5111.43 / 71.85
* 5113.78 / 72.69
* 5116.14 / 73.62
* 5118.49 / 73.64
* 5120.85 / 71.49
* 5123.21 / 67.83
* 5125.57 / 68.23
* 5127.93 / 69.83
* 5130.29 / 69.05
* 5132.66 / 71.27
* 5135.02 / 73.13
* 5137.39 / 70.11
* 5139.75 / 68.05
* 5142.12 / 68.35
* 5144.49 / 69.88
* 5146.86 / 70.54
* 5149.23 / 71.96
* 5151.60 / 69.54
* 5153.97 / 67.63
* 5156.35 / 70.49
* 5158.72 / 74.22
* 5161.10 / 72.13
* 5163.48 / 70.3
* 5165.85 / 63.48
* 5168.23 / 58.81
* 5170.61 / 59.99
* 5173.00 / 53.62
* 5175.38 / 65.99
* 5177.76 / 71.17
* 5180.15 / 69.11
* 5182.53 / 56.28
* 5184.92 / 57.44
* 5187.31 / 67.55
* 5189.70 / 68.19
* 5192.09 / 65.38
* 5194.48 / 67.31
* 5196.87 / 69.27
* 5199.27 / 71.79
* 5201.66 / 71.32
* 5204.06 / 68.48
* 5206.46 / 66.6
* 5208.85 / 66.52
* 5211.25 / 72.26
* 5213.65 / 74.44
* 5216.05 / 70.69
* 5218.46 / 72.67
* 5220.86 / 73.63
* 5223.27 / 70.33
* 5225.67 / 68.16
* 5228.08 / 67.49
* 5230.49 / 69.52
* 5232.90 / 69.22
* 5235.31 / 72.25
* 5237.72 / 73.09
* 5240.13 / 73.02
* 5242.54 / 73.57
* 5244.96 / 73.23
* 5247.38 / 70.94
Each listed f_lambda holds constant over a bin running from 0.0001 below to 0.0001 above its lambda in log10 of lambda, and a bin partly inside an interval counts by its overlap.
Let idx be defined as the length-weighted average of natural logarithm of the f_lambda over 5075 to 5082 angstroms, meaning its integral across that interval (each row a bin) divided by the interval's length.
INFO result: 4.26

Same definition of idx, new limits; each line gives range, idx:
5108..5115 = 4.27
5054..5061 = 4.29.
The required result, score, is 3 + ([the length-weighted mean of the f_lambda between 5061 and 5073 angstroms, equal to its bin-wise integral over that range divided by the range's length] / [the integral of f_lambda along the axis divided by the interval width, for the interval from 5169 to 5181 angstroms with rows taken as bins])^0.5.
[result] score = 4.06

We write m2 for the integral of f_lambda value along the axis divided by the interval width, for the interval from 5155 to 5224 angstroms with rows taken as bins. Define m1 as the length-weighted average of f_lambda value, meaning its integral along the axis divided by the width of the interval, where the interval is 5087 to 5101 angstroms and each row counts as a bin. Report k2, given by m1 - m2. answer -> 5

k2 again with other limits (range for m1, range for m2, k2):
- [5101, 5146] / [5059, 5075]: -1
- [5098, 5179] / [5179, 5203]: 3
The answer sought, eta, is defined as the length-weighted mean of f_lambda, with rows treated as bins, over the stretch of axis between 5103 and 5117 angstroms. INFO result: 72.0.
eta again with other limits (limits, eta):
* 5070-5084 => 71.2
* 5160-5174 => 63.1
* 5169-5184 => 62.5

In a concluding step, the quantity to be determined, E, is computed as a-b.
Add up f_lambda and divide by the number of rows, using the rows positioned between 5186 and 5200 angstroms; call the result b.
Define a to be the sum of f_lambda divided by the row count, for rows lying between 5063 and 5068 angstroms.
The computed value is 3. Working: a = 71.2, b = 68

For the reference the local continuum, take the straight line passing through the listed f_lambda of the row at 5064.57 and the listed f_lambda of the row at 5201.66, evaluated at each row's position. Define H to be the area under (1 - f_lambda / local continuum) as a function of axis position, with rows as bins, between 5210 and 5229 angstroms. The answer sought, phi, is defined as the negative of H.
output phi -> -0.1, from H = 0.06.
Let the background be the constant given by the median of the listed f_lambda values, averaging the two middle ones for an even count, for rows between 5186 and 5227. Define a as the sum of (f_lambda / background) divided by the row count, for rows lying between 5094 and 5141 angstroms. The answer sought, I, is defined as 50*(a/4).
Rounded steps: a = 1.02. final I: 12.8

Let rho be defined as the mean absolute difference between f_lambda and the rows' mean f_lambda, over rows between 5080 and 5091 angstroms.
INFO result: 1.76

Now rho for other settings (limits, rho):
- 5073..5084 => 1.53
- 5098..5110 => 1.16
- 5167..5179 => 5.33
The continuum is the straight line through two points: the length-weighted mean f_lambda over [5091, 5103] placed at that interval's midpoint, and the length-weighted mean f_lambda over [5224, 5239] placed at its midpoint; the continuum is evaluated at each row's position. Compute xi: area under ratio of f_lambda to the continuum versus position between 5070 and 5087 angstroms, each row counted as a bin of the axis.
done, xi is 16.8 angstroms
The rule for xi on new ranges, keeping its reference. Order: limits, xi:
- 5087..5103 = 16.1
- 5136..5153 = 16.7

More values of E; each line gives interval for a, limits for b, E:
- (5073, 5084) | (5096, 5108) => 0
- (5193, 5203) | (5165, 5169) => 9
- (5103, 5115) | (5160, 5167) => 3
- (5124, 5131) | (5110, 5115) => -3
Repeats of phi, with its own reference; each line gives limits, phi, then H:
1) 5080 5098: 0.5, -0.47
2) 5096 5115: 0.2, -0.20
